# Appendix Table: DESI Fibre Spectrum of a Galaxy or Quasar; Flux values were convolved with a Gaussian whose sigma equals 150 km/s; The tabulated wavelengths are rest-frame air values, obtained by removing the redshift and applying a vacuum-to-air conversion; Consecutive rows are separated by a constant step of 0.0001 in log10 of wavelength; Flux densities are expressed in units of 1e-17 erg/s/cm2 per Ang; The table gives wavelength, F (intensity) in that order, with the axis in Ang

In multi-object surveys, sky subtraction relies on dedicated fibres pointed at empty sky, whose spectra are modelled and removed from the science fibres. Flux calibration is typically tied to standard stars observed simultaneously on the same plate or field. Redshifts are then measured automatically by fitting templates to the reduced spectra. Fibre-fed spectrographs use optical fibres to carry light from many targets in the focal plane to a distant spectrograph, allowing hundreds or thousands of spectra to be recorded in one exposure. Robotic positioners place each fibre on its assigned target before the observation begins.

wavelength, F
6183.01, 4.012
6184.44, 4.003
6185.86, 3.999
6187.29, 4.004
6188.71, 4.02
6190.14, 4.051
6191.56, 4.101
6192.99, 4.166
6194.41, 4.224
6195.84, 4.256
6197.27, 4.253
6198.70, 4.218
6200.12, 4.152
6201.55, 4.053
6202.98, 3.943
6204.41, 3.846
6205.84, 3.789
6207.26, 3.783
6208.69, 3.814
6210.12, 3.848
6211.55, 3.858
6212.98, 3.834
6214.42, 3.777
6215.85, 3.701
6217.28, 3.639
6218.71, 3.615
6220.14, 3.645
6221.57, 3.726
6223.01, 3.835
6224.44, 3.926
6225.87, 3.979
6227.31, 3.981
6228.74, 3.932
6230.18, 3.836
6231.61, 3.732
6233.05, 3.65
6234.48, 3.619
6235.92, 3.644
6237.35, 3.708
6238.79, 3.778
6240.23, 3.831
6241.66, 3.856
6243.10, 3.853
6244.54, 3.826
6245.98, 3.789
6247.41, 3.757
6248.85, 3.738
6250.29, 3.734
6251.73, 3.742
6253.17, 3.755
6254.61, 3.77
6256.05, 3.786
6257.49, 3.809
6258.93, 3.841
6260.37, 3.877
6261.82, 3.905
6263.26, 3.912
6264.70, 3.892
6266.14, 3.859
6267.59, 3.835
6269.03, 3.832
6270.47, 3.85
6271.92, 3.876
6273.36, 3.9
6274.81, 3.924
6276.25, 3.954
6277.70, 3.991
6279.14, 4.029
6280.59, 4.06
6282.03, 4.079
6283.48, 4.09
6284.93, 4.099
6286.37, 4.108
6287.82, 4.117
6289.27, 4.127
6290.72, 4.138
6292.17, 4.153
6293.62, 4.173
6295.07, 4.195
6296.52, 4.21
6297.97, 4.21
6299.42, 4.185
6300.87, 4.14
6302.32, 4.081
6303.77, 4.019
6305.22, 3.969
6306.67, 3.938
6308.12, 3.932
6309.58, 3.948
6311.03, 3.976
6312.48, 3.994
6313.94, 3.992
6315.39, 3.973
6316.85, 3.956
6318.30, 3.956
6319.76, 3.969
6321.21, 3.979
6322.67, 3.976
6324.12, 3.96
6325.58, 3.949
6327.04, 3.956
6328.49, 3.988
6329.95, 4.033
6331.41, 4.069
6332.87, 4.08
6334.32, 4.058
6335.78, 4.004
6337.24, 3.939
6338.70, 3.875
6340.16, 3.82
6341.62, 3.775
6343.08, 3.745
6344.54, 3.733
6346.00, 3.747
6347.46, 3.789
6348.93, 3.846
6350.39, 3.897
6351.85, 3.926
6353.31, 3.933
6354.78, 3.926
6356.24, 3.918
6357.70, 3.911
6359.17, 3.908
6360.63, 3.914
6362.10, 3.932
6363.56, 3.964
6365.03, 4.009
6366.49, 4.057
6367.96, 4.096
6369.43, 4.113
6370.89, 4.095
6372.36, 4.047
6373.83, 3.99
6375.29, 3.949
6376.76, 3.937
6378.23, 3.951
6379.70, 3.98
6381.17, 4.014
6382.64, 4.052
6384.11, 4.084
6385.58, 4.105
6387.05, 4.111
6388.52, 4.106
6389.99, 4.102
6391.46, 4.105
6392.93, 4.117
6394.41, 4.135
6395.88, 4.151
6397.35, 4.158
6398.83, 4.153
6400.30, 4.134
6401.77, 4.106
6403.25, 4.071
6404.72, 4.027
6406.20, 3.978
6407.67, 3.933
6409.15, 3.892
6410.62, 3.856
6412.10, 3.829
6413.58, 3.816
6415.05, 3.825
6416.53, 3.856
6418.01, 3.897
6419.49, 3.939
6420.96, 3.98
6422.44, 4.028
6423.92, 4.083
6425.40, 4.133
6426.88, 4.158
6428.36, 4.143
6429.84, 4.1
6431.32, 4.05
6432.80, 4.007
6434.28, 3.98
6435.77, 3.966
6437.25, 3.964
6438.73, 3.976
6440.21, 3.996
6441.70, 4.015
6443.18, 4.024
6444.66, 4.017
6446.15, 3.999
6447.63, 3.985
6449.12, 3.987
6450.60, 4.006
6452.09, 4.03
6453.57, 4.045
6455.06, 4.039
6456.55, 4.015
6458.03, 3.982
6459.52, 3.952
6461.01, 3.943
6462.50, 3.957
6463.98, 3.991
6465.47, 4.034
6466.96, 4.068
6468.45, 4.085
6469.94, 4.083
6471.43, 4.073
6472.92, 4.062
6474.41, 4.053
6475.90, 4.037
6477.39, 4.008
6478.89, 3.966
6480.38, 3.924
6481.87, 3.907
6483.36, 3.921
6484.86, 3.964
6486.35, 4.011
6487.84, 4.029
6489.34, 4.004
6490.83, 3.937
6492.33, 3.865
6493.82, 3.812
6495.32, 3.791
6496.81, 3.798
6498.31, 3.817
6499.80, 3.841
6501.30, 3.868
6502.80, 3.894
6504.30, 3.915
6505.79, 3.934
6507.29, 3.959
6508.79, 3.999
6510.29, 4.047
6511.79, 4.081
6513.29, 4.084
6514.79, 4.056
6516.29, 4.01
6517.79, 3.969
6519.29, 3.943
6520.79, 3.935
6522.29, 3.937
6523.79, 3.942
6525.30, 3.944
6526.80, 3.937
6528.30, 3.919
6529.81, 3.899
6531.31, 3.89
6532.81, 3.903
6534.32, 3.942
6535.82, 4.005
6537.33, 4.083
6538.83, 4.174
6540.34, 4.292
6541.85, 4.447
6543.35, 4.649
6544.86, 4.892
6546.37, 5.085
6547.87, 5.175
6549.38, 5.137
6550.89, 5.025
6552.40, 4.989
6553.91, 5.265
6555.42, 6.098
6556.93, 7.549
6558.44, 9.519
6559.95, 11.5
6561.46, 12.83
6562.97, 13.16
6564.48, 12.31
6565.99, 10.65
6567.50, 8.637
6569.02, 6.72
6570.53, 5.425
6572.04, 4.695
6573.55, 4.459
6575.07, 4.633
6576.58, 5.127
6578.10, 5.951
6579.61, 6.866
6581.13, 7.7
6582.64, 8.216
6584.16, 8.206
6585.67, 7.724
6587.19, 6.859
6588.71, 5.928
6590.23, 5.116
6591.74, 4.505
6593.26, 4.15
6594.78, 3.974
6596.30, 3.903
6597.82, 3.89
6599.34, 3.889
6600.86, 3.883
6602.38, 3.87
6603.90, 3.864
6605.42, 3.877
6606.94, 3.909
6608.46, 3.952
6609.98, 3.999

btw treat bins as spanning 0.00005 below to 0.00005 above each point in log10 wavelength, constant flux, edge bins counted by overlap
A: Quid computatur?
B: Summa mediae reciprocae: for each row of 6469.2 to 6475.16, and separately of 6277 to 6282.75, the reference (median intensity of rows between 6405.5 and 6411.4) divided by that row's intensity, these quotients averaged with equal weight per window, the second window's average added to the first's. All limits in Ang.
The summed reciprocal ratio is 1.93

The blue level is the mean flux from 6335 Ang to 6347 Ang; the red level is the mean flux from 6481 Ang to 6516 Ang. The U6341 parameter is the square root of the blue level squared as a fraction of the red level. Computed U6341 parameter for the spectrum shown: 1.93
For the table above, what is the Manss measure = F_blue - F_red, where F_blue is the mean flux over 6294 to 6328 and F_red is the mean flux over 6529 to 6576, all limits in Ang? -2.27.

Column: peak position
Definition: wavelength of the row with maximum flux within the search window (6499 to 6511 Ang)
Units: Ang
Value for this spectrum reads 6510.29 Ang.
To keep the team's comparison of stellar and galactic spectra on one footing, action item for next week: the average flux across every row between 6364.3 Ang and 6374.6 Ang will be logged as 4.06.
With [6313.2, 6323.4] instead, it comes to 3.97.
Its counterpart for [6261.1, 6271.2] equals 3.87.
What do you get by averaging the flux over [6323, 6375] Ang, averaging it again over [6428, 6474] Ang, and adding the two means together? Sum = 7.96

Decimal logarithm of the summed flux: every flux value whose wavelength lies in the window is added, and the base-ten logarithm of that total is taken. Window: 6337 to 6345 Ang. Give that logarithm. 1.36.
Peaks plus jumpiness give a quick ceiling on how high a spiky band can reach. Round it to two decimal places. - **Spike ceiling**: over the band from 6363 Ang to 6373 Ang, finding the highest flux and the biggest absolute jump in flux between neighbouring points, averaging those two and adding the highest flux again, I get 6.19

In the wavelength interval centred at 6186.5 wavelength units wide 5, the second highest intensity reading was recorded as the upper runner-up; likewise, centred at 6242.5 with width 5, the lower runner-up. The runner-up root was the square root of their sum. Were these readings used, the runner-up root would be 2.80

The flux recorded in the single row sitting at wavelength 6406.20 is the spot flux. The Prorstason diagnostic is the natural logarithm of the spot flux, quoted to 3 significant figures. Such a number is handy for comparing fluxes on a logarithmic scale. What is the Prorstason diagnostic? 1.38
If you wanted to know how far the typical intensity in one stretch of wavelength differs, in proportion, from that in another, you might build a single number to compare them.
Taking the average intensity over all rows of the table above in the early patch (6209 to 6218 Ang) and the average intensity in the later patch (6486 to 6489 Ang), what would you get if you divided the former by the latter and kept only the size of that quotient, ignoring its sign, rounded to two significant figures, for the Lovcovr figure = 0.94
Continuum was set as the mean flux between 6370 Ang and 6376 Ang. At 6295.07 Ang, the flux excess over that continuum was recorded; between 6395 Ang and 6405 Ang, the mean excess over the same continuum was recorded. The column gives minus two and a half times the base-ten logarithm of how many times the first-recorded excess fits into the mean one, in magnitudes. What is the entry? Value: 0.7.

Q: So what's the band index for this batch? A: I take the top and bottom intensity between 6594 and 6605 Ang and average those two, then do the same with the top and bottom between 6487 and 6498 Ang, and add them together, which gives 7.8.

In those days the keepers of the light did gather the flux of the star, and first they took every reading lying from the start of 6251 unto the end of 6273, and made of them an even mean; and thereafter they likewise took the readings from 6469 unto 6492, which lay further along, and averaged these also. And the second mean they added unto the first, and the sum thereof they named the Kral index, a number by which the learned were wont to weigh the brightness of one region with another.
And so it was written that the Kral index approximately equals 7.8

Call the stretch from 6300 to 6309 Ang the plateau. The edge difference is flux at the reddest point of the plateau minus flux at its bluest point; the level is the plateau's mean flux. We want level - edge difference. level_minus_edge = 4.22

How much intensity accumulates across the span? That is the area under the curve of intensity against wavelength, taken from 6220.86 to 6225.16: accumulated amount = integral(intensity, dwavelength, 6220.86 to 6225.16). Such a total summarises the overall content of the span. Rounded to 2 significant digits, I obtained 16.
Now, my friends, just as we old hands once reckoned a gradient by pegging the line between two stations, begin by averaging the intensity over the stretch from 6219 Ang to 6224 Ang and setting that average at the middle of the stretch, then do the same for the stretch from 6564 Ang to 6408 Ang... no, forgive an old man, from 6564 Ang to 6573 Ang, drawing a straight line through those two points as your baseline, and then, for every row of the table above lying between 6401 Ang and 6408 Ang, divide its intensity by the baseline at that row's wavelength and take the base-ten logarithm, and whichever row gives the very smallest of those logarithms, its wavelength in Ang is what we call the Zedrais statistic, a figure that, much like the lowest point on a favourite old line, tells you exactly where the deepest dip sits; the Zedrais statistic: 6407.67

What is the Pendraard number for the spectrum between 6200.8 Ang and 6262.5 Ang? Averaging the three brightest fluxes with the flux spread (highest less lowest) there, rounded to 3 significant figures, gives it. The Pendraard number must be 2.22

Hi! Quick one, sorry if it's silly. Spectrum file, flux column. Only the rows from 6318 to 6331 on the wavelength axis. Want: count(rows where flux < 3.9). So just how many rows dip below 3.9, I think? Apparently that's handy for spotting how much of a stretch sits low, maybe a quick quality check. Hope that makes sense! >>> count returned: 0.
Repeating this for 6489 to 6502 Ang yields 7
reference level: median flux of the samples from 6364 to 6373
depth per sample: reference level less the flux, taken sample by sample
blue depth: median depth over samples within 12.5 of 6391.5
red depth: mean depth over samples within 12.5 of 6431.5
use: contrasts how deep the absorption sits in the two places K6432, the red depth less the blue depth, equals 0.07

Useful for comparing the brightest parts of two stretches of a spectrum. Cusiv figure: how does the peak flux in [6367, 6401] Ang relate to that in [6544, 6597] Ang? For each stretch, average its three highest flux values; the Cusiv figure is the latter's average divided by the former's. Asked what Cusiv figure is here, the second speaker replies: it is 3.1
